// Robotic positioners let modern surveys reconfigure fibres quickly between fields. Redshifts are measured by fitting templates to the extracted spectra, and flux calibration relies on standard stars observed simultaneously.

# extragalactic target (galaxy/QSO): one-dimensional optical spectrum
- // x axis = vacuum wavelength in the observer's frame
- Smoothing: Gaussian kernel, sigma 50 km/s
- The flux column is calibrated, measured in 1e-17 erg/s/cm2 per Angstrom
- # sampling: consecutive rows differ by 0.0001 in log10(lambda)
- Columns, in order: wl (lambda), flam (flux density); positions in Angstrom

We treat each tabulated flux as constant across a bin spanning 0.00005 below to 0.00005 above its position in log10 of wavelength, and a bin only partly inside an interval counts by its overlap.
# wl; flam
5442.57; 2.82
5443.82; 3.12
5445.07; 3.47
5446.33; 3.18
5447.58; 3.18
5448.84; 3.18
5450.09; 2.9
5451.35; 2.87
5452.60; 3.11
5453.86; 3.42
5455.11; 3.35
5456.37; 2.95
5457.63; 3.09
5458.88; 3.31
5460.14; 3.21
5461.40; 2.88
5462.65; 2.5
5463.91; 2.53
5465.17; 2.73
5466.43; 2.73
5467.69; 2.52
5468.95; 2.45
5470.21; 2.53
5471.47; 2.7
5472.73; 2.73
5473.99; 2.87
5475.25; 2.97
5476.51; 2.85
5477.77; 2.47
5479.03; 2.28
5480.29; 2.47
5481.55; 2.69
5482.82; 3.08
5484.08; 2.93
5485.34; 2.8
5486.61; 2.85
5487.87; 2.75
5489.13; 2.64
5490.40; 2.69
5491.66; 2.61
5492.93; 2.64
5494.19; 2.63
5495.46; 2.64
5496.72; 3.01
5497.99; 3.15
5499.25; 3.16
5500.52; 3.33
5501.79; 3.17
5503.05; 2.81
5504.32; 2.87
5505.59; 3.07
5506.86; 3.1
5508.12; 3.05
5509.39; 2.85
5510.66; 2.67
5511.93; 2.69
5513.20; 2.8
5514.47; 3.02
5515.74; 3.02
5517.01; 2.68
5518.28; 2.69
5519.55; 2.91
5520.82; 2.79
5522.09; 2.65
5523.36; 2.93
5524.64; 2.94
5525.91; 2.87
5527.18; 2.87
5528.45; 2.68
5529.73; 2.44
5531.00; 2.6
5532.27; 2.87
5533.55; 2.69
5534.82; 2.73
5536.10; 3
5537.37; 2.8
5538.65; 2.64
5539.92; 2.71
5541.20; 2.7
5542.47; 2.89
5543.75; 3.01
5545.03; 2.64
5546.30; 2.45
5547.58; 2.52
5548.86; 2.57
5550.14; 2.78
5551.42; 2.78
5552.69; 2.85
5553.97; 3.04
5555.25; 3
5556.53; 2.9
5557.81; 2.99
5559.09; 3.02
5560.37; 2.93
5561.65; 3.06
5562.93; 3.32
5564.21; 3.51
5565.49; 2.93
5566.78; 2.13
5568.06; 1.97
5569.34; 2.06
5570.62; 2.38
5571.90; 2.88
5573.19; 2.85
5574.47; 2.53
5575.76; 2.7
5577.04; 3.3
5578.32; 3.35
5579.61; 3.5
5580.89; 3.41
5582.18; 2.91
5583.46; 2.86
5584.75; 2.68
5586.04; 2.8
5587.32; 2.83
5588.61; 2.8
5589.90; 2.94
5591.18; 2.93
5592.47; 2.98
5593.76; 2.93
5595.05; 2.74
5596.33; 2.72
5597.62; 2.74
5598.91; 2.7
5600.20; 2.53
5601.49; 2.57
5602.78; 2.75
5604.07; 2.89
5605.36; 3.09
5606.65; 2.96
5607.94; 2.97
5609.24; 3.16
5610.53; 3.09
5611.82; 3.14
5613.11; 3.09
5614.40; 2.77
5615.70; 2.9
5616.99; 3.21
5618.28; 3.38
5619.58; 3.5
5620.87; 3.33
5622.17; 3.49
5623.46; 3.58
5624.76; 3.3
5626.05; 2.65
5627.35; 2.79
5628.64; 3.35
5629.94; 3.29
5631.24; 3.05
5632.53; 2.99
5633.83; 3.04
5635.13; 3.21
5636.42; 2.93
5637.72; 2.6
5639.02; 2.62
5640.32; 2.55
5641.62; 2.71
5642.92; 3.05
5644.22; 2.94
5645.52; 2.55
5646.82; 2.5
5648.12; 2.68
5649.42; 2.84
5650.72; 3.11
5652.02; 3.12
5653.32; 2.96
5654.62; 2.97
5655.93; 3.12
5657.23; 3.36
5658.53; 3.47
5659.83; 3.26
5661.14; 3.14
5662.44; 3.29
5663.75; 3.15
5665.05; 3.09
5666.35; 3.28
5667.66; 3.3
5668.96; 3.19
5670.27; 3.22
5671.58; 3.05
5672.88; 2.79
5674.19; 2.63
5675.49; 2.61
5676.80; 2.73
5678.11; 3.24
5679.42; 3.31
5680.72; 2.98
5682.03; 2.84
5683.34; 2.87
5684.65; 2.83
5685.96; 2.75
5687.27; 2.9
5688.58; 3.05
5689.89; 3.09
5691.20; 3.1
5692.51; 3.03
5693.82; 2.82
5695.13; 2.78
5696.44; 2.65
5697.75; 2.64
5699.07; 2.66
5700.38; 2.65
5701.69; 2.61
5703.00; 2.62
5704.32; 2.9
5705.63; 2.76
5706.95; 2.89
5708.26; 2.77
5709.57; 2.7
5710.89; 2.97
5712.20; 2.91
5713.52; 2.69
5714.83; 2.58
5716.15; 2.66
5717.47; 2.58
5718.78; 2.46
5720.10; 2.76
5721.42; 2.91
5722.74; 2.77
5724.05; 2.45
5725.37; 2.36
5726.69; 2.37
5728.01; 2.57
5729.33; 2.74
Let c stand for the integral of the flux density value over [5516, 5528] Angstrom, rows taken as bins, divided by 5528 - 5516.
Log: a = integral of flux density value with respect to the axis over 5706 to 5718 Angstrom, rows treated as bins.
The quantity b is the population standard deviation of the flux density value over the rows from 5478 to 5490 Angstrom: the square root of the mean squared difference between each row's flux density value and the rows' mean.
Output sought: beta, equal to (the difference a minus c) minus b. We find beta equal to 30.0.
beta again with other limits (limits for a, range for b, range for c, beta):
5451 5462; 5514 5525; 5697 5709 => 31.7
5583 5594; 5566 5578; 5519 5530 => 28.2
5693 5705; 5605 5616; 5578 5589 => 29.4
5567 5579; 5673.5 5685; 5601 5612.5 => 28.6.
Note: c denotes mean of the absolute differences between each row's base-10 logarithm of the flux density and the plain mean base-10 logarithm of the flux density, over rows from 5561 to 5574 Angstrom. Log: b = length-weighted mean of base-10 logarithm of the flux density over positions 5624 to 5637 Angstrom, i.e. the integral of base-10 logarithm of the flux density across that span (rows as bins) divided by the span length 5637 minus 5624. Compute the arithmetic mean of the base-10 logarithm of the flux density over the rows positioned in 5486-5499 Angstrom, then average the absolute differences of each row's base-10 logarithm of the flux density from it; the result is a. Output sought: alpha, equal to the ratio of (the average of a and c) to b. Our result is 0.102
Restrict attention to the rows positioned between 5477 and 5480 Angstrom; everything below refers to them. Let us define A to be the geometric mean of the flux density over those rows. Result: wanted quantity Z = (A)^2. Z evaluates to 5.6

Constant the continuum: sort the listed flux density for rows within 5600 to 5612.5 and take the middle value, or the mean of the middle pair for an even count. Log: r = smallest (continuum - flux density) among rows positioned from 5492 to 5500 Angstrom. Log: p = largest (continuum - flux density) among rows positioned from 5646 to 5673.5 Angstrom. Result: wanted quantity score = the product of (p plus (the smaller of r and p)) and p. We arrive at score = 0.13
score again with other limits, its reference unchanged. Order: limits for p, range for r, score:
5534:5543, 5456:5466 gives -0.01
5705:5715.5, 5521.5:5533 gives 0.16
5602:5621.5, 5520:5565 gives -0.07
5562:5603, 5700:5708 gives 1.05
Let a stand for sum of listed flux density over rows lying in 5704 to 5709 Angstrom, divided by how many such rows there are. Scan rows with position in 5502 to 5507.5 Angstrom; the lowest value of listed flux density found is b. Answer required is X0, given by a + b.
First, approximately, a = 2.83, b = 2.81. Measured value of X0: 5.64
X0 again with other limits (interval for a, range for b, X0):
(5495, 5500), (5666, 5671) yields 6.18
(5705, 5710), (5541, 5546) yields 5.42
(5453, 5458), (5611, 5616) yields 5.97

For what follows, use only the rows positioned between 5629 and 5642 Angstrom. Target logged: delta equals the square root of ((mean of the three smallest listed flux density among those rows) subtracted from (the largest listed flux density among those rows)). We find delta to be 0.84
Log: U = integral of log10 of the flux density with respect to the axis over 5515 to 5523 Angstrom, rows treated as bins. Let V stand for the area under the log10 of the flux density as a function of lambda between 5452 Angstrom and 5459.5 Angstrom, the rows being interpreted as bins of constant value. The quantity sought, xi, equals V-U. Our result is 0.22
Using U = 3.6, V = 3.8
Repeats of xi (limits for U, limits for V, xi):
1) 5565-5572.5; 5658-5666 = 1.29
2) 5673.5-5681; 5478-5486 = -0.04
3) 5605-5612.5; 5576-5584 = 0.38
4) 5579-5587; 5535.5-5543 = -0.48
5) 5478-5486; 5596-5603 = -0.46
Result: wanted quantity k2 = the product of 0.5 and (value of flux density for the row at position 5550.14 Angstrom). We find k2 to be 1.39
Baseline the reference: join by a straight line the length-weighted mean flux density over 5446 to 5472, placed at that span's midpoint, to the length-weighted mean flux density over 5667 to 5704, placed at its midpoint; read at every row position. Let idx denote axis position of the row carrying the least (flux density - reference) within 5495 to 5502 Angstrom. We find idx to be 5495.46 Angstrom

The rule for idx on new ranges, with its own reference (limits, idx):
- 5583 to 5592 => 5584.75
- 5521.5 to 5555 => 5529.73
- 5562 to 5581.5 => 5568.06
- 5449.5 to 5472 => 5468.95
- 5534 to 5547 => 5546.30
